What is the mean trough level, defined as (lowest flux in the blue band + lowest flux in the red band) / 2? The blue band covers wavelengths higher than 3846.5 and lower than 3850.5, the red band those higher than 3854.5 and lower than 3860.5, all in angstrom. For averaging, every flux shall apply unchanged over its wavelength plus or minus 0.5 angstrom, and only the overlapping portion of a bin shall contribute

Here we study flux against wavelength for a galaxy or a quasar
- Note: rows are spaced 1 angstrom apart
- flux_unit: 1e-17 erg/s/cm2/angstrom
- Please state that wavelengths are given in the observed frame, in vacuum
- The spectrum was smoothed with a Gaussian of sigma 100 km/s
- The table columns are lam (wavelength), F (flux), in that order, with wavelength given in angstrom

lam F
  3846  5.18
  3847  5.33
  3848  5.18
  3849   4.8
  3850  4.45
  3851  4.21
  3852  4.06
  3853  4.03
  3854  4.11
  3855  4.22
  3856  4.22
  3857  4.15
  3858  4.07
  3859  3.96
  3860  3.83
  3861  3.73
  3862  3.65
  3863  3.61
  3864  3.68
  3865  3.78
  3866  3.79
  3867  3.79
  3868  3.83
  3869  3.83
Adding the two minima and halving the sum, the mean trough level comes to 4.14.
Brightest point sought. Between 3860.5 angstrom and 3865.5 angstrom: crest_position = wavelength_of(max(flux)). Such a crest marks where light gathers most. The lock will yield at 3865 angstrom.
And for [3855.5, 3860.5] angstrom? 3856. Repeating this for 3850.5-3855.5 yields 3855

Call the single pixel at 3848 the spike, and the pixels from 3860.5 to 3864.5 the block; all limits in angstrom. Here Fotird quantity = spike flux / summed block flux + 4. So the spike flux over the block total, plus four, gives 4.353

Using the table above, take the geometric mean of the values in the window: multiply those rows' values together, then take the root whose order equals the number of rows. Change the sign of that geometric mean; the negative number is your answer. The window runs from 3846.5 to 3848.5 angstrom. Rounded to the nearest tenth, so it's -5.3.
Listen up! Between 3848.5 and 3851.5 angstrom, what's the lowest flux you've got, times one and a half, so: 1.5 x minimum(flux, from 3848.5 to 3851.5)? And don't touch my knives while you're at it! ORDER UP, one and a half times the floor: 6.3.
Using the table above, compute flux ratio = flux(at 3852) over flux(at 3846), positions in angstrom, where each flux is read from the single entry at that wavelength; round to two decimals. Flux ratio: 0.78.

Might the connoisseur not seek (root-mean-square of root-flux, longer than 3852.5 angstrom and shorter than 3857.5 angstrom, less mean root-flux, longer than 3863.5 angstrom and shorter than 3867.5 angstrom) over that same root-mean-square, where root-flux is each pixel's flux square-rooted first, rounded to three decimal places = 0.048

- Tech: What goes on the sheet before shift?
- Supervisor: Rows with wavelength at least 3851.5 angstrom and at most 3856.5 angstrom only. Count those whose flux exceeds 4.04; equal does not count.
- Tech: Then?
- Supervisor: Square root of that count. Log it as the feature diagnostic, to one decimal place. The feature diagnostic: 2.0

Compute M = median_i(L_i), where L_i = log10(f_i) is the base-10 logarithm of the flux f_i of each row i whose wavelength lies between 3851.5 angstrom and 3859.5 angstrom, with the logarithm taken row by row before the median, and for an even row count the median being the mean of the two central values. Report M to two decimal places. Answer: 0.61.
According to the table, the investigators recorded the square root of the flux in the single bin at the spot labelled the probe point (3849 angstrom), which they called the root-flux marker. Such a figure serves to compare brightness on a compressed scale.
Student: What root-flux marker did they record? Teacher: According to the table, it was 2.19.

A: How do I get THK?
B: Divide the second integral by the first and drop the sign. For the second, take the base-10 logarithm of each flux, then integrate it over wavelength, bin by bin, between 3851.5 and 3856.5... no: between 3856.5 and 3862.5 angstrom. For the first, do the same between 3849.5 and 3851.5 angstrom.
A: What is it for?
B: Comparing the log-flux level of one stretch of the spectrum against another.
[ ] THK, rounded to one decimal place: 2.8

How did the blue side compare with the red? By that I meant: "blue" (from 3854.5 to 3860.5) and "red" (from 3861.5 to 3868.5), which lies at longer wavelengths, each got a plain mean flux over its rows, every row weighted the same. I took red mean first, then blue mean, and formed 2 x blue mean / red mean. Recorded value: 2.18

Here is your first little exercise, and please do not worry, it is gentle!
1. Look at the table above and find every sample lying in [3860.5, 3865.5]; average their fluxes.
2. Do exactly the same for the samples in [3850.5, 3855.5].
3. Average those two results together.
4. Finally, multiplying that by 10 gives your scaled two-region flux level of 39.1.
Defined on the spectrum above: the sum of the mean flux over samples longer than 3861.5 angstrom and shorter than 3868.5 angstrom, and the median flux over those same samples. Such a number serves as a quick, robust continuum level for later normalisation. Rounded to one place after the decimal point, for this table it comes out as 7.5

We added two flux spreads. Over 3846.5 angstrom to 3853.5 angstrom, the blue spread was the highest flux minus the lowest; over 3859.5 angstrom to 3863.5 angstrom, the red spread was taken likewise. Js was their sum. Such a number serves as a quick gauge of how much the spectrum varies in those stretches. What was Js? 1.5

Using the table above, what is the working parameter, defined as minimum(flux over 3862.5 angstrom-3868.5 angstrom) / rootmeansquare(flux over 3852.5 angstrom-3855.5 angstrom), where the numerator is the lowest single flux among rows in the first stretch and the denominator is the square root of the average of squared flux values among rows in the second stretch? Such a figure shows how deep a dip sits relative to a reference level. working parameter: 0.876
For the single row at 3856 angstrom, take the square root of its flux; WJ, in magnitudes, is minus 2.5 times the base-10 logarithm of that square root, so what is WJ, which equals -0.78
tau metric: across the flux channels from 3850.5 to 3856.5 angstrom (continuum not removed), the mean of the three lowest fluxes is 4.1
